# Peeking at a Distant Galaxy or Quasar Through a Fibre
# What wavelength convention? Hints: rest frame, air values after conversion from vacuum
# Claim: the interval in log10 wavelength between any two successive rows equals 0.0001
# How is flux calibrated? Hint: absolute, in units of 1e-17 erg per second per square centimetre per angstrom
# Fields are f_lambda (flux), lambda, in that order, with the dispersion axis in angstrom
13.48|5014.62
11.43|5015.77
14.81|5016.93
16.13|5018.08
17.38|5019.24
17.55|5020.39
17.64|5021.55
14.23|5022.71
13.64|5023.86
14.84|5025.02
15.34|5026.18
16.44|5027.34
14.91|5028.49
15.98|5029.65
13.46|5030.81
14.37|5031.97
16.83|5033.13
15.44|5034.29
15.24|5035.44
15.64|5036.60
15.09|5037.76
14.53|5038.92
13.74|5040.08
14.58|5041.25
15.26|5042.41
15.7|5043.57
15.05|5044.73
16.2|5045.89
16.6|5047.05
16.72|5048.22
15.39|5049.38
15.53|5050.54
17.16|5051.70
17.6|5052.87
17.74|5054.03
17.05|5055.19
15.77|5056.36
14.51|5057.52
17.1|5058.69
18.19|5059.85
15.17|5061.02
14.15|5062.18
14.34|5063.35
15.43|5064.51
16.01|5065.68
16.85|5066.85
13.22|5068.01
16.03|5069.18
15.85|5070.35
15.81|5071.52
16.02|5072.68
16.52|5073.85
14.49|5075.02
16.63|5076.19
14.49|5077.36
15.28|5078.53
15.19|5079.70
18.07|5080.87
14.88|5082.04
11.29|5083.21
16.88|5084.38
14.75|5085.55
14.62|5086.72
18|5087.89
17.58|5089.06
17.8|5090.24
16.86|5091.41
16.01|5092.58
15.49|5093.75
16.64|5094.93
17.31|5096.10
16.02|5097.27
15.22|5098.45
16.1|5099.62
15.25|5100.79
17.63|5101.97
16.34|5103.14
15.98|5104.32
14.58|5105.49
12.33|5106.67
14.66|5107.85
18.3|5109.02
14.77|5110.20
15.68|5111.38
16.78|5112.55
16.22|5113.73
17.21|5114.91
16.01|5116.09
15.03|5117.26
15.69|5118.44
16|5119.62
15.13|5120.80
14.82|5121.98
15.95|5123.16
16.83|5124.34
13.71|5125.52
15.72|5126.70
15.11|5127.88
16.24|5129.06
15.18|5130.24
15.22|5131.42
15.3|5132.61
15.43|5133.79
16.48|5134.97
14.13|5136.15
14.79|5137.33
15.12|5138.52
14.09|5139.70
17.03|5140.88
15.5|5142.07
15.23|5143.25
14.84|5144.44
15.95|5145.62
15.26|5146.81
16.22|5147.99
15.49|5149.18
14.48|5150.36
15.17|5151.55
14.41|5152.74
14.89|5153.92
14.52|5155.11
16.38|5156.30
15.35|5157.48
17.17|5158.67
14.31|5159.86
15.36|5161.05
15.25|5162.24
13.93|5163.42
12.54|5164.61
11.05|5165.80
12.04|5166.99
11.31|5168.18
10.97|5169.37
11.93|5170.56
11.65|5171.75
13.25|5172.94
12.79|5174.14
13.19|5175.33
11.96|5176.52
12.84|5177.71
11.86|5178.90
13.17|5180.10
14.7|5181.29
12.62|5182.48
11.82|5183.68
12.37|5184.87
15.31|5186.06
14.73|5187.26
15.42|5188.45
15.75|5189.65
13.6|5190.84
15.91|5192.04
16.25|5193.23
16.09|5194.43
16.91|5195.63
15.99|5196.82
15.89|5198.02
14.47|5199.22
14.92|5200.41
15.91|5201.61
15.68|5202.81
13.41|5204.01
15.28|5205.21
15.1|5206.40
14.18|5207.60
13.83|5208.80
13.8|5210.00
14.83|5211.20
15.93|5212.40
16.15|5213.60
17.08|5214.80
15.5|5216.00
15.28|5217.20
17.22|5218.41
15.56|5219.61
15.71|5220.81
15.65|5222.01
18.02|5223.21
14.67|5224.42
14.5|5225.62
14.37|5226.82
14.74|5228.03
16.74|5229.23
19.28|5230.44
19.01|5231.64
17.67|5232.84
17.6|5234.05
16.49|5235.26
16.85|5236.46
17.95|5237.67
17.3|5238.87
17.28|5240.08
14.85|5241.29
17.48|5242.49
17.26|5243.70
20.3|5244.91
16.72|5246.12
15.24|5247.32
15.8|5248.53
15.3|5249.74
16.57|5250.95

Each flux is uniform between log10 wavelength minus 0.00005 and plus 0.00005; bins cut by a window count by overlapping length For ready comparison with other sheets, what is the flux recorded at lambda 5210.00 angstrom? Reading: 13.8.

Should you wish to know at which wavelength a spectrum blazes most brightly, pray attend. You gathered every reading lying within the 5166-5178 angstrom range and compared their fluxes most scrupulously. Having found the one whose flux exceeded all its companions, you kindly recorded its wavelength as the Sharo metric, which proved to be 5172.94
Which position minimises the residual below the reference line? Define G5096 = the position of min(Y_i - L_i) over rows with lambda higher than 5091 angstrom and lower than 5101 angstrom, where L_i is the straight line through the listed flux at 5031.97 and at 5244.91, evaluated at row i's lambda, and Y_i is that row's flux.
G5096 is 5100.79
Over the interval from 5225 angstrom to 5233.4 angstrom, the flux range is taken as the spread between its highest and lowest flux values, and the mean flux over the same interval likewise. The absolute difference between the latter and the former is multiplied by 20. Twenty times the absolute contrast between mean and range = 234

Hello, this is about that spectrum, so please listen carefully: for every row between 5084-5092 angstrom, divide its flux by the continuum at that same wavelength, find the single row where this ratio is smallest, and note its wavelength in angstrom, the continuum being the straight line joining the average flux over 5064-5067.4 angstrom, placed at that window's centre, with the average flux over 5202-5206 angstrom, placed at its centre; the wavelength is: 5086.72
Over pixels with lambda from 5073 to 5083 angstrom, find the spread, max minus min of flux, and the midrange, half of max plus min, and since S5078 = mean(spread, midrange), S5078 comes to 9.9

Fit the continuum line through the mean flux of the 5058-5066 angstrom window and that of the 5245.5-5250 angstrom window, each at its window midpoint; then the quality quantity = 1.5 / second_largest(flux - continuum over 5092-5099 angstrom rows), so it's 1.7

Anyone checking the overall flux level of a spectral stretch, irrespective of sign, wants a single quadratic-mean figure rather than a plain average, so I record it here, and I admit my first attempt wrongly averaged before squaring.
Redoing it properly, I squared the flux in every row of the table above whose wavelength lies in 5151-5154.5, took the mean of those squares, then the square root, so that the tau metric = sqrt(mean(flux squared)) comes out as 14.8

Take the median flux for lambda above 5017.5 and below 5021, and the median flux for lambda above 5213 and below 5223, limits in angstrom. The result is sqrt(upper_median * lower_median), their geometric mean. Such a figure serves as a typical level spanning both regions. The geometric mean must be 16.5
